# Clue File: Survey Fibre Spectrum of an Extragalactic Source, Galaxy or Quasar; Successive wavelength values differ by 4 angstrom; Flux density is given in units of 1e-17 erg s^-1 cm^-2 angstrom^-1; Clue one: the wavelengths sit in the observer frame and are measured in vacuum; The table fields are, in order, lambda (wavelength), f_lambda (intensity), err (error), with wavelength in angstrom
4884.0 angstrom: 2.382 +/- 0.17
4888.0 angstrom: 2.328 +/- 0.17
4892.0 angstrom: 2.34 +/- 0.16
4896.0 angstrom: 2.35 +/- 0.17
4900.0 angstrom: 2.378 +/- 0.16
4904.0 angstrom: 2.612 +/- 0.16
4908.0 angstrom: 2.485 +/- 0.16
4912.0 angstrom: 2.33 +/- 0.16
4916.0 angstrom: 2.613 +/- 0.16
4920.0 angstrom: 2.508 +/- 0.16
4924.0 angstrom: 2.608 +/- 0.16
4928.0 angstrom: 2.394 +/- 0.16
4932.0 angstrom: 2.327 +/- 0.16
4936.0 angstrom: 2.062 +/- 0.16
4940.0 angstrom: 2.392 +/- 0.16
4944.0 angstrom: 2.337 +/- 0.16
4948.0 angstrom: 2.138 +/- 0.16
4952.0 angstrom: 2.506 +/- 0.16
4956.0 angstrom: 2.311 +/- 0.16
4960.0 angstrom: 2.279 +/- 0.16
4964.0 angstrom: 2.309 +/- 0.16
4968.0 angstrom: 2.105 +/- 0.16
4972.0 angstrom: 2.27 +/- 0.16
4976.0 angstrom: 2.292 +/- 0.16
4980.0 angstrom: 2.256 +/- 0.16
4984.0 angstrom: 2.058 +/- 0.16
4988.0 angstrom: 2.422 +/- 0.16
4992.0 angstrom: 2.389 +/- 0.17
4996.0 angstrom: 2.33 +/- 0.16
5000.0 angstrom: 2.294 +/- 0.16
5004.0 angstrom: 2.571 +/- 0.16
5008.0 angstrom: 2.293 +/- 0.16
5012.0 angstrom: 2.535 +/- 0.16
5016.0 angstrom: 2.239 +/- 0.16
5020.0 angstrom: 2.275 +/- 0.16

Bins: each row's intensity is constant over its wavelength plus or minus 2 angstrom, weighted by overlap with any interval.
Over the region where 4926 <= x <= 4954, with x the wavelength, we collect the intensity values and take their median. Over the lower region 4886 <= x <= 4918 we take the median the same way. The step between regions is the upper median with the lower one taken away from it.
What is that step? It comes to -0.03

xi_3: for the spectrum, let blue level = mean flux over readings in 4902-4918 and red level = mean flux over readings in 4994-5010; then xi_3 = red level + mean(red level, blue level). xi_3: 4.81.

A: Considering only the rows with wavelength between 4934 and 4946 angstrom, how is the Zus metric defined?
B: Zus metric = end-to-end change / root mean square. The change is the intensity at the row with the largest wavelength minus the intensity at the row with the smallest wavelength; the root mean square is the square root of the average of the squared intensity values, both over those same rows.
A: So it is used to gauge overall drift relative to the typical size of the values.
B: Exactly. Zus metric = 0.12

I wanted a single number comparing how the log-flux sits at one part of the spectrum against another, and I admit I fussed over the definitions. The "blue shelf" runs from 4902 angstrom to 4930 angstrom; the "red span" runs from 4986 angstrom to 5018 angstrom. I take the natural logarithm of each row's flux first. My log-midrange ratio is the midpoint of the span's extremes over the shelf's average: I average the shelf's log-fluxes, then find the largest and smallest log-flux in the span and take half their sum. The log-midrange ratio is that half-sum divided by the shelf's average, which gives 0.95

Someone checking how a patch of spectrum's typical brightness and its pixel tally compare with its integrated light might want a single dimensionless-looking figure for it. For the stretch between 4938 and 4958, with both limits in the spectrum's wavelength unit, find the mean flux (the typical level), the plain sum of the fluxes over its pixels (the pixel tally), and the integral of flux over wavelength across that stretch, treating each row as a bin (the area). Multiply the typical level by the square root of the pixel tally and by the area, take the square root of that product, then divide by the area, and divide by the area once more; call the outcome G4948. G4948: 0.0088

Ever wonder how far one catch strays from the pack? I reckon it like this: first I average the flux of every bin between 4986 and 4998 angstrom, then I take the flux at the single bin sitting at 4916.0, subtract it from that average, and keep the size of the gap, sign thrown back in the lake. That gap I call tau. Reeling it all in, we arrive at 0.23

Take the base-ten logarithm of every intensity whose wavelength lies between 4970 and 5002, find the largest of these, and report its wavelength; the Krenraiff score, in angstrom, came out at 4988.0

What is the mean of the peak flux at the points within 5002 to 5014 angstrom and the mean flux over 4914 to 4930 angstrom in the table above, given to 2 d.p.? 2.55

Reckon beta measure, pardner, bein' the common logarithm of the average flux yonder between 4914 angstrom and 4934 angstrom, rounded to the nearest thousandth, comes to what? 0.396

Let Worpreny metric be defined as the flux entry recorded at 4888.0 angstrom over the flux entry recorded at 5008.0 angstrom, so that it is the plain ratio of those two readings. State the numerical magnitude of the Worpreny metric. 1.02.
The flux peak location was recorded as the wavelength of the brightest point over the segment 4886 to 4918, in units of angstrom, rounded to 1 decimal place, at 4916.0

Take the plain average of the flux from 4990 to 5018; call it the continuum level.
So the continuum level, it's 2.38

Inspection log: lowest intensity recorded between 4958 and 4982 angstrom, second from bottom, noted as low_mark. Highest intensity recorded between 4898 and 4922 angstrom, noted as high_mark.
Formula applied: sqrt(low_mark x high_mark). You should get 2.43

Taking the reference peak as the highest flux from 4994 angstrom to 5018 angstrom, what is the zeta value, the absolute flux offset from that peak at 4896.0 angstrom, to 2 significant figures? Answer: 0.22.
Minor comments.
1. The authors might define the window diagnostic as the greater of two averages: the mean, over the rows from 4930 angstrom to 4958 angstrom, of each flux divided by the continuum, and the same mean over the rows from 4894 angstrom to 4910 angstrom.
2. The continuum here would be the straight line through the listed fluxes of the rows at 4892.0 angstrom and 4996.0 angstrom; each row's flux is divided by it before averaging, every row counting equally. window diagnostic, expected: 1.05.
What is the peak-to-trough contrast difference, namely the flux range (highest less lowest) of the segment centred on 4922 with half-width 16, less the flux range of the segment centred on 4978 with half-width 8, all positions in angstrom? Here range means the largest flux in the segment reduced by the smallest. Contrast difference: 0.32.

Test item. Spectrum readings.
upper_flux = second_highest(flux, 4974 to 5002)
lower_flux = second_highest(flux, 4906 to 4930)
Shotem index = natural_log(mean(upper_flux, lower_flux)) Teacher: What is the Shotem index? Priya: 0.916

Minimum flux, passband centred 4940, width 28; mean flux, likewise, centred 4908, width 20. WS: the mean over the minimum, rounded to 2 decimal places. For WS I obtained 1.20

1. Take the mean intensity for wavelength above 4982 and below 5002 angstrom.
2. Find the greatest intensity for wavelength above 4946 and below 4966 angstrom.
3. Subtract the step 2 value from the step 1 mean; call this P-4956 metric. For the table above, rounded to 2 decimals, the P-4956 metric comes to -0.21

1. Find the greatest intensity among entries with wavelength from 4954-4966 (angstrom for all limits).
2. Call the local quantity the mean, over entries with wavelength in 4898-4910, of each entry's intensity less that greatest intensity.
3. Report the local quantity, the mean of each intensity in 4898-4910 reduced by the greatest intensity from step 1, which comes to 0.18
